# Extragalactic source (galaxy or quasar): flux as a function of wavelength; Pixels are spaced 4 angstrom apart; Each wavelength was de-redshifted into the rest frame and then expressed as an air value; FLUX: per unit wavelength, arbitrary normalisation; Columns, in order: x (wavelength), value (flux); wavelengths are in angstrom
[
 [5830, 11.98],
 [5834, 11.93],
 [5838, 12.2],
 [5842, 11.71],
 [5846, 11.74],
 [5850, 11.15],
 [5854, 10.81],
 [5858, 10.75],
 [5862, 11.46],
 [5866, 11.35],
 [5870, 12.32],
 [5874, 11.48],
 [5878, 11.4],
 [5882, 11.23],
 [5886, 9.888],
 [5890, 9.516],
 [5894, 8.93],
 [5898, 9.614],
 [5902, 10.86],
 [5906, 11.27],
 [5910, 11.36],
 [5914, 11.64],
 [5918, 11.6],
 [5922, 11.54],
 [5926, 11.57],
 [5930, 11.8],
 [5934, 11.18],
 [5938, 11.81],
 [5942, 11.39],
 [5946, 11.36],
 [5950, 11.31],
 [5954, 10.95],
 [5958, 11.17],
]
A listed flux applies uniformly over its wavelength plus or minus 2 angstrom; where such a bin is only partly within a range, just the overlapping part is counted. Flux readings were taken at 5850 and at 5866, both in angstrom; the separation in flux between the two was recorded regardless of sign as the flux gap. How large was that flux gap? 0.20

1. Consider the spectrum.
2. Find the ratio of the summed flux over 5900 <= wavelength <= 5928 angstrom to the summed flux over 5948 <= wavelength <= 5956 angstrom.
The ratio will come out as 3.6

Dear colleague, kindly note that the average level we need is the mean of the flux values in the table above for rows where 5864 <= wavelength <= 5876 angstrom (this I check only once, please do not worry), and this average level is 11.7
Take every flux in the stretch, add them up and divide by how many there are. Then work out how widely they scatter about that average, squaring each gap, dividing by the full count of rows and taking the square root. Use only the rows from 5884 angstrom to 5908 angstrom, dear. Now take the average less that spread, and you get 9.2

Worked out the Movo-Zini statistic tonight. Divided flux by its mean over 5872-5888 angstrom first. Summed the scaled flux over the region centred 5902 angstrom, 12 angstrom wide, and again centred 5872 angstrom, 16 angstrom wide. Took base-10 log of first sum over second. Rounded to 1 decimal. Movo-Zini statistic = -0.2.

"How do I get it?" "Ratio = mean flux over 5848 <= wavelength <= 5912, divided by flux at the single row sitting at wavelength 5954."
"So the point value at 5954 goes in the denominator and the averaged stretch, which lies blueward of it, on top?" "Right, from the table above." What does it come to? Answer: 0.99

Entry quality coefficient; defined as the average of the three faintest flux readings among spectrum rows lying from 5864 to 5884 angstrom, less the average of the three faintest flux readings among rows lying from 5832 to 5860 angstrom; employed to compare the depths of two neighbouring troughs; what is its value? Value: 0.42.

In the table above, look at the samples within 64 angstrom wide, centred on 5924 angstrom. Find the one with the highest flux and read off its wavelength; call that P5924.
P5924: 5938 angstrom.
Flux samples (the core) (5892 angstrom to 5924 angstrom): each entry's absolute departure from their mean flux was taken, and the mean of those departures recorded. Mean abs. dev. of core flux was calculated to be 0.79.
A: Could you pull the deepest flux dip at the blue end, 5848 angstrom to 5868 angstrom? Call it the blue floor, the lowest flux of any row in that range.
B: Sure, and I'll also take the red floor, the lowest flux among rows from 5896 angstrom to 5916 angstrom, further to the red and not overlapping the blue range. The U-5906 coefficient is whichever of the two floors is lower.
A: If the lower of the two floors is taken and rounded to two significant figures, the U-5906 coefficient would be 9.6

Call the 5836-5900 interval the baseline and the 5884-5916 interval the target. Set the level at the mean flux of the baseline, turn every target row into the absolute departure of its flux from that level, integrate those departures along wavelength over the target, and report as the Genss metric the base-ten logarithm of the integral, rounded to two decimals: 1.47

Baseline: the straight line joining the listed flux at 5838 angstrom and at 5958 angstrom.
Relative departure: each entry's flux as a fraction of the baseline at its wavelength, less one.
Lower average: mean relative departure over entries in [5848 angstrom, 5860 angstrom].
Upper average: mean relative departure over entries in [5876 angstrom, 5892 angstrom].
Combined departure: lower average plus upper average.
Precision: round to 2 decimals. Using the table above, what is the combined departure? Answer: -0.21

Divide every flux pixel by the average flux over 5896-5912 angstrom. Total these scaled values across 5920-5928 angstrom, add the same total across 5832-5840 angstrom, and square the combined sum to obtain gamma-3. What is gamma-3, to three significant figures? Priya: 19.2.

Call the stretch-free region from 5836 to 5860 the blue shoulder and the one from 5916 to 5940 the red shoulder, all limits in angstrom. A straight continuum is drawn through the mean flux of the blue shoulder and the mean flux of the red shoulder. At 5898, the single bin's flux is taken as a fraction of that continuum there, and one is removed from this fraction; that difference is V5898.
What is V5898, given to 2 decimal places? -0.16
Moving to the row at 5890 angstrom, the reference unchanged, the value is -0.17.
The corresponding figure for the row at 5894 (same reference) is -0.22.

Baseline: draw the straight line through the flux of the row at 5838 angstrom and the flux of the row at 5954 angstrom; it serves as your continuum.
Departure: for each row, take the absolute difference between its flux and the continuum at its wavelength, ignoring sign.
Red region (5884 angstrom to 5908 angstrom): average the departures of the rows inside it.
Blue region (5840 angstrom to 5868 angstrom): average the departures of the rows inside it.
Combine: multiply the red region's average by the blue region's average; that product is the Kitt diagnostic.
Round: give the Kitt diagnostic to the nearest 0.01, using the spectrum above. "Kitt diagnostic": 1.17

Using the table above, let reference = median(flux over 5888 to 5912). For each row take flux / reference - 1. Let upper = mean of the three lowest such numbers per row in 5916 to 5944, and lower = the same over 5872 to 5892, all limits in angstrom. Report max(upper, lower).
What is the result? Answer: 0.111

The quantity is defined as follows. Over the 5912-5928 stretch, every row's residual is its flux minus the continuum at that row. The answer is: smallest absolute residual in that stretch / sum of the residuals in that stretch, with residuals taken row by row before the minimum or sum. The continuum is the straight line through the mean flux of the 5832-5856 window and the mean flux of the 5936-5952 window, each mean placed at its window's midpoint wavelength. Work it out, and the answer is 0.13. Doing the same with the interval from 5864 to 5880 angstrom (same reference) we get 0.22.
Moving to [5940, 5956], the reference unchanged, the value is -0.10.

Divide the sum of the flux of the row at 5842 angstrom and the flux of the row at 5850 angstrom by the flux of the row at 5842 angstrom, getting 1.95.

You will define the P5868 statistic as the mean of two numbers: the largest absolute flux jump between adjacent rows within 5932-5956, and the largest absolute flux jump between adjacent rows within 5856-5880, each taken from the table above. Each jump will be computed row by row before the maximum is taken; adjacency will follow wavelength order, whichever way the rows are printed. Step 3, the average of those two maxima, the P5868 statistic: 0.80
